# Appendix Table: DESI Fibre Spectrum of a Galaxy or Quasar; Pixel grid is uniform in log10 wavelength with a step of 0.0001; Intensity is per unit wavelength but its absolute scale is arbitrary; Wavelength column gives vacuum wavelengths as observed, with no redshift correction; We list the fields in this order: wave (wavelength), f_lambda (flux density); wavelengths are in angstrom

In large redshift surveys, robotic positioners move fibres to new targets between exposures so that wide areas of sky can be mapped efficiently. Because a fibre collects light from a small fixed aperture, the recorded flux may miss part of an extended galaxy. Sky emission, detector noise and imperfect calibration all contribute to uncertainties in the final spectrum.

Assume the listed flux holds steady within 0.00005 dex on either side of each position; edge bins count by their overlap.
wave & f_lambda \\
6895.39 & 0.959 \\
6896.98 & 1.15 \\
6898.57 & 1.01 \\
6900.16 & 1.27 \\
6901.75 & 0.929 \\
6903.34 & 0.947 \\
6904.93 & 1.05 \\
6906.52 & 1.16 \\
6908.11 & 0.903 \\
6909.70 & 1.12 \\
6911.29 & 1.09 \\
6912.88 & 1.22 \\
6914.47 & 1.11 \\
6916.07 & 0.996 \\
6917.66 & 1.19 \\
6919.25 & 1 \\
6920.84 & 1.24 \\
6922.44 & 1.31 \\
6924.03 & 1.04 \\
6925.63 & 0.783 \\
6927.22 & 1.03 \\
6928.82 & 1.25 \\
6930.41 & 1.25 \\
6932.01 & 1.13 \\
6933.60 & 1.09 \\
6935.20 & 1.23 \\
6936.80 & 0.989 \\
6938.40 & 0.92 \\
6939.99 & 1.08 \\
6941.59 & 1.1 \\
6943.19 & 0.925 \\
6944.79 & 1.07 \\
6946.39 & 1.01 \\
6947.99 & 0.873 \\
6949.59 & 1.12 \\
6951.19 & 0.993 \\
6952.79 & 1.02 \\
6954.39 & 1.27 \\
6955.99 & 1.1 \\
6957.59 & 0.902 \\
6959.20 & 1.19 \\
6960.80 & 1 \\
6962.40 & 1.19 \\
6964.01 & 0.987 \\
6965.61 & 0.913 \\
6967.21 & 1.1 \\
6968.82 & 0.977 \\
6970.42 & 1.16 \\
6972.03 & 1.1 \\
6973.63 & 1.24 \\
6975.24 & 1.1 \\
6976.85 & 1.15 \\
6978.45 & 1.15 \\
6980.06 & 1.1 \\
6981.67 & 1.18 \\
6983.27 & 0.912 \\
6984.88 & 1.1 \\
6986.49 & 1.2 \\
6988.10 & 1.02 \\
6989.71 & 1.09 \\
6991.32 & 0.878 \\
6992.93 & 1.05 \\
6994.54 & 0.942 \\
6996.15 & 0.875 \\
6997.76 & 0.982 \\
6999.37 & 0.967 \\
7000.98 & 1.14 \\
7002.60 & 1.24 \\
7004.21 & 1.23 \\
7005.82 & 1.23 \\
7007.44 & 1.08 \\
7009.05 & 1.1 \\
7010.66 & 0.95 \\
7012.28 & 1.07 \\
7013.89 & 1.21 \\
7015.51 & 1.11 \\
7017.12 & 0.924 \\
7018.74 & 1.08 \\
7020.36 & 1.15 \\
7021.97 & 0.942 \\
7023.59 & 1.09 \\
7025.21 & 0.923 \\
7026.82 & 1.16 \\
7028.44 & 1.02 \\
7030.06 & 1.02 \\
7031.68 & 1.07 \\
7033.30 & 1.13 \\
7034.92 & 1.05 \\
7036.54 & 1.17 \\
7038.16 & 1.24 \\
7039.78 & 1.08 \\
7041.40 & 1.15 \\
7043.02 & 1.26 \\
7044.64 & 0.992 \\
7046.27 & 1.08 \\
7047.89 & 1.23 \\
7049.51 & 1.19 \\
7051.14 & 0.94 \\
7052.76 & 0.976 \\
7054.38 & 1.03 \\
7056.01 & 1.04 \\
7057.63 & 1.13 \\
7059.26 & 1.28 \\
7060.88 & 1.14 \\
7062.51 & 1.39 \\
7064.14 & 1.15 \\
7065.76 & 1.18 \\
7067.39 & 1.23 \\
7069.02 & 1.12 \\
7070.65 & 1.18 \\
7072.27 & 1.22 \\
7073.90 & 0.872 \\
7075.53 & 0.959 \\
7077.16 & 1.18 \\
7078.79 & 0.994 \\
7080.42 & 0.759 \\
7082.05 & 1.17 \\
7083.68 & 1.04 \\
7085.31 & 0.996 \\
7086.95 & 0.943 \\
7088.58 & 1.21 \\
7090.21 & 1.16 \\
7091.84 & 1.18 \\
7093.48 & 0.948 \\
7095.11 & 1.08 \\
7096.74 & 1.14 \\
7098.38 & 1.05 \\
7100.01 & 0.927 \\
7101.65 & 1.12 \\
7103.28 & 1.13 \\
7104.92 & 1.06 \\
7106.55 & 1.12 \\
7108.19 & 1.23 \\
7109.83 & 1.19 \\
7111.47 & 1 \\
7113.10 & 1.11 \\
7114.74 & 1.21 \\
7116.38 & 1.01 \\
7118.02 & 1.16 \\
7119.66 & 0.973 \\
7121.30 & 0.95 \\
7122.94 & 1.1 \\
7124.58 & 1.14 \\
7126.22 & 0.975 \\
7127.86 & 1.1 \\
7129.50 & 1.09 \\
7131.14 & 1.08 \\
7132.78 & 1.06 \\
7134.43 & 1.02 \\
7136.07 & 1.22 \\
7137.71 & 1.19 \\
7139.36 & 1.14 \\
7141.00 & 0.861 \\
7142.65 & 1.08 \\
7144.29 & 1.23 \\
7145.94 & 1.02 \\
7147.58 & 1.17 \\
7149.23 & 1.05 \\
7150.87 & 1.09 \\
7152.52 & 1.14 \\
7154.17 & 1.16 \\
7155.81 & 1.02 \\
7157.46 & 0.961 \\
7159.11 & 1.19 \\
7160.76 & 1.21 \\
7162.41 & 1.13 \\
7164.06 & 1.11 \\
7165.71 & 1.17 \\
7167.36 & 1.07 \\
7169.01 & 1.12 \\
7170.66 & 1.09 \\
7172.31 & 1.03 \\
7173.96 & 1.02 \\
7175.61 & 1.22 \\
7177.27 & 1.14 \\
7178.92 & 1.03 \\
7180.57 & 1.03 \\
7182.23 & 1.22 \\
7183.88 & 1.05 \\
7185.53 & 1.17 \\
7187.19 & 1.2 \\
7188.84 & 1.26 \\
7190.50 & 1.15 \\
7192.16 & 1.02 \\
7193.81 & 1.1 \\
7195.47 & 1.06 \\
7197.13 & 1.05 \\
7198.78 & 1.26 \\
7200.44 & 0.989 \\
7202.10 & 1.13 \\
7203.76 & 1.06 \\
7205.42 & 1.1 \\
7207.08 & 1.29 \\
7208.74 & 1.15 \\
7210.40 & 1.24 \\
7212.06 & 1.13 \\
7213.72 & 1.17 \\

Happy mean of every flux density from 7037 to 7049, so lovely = 1.15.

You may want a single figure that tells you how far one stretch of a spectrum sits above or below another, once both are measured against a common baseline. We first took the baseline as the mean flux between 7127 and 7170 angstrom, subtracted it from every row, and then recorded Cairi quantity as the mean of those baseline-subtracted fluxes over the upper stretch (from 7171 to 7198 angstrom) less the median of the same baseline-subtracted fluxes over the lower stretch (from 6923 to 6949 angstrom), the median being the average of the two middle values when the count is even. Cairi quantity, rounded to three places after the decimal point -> 0.054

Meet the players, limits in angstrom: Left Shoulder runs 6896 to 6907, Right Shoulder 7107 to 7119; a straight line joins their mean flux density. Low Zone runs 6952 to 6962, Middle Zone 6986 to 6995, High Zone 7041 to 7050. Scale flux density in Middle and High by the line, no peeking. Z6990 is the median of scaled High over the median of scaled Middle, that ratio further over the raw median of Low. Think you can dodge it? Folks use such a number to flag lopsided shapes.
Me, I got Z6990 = 1.05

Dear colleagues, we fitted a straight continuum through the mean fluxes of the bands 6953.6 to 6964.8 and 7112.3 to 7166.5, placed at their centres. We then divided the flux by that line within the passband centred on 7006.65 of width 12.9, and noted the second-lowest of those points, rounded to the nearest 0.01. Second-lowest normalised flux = 0.98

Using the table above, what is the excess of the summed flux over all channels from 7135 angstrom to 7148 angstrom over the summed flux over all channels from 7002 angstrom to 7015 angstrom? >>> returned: -0.2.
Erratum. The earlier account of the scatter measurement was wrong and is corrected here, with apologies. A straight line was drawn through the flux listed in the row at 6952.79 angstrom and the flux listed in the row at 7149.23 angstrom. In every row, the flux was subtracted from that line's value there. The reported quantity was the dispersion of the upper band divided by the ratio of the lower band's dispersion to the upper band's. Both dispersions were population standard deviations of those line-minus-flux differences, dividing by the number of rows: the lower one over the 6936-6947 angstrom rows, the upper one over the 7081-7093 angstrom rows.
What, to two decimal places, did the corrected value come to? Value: 0.14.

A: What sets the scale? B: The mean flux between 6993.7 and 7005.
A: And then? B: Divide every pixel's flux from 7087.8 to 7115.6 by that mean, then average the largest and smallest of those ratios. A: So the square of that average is 1.05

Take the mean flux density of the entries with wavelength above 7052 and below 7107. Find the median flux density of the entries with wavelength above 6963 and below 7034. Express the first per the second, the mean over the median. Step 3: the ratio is 1.00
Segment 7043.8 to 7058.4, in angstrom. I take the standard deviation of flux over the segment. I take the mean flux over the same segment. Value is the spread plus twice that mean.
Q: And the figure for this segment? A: 2.23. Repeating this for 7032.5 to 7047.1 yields 2.34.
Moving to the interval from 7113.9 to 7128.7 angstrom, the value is 2.23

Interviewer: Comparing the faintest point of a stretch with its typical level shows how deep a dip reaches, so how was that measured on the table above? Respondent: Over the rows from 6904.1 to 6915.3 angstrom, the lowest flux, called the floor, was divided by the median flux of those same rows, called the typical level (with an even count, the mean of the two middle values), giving 0.81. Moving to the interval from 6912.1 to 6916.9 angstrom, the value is 0.90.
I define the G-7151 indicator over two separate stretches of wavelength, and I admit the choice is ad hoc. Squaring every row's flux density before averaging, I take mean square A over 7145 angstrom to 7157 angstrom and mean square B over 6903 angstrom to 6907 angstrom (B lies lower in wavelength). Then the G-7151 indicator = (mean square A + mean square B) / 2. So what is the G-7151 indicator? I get 1.16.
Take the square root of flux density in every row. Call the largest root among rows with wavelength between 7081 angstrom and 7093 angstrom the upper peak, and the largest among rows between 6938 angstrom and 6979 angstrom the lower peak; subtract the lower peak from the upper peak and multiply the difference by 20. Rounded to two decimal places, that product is -0.54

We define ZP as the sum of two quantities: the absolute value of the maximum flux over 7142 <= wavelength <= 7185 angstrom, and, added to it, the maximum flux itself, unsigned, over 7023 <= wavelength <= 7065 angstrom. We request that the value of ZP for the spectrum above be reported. 2.62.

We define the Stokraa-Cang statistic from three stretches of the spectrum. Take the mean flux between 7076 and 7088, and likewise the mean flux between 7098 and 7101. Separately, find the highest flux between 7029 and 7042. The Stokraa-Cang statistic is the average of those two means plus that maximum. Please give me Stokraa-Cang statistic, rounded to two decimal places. 2.24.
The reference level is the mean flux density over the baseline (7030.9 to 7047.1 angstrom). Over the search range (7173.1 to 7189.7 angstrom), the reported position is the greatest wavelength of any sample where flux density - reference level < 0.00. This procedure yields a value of 7183.88 angstrom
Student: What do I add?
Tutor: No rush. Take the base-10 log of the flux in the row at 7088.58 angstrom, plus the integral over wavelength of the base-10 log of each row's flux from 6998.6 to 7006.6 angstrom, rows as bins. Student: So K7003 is 0.59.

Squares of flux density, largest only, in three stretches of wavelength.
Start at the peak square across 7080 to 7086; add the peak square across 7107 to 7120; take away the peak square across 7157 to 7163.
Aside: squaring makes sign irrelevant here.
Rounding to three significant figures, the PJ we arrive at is 1.42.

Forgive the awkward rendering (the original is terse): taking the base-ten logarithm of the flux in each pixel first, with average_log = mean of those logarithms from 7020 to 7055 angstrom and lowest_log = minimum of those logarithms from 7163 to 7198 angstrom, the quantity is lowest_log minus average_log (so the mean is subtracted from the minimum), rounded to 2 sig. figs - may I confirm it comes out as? -0.025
